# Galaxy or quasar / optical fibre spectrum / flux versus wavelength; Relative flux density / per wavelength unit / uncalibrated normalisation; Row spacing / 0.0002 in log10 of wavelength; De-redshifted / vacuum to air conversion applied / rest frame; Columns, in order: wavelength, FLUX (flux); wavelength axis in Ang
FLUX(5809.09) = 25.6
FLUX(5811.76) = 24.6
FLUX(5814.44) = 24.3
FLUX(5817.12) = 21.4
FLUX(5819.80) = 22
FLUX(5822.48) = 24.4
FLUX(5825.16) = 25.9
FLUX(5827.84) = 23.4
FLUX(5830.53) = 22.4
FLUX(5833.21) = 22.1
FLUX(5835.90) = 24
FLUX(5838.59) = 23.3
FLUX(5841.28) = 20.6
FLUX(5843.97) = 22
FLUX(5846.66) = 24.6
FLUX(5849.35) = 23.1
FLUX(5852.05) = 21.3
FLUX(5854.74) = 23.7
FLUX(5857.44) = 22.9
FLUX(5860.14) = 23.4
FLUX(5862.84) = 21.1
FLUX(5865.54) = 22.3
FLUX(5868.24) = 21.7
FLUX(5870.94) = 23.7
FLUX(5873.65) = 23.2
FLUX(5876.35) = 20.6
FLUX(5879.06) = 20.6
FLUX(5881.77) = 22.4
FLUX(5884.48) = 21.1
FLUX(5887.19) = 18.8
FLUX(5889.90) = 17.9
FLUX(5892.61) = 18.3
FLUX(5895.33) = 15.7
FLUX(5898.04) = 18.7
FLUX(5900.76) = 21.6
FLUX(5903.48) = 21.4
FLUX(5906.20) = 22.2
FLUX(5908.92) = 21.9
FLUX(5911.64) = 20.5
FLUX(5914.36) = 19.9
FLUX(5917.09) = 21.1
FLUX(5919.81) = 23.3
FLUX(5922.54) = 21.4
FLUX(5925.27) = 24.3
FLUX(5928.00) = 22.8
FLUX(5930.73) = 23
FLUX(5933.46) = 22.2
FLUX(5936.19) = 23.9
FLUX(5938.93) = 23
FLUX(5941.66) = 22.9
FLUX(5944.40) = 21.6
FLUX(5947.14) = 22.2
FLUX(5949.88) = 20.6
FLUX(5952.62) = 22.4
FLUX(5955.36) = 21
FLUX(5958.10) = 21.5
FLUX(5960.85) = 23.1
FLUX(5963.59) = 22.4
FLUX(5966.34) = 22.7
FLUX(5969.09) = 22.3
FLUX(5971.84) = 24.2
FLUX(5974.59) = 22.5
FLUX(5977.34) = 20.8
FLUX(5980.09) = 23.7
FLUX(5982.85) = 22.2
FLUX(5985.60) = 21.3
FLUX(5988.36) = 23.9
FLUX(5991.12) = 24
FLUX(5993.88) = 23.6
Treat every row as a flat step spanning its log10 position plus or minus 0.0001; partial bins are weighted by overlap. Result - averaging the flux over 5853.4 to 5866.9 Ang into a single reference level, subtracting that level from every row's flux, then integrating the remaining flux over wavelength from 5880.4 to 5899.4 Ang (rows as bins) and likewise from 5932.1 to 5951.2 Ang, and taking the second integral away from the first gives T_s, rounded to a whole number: -64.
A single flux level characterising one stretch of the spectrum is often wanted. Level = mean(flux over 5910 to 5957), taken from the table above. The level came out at 22.1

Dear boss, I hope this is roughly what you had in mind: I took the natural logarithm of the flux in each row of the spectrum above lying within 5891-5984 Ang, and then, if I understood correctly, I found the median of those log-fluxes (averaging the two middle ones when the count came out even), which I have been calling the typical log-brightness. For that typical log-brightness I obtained 3.10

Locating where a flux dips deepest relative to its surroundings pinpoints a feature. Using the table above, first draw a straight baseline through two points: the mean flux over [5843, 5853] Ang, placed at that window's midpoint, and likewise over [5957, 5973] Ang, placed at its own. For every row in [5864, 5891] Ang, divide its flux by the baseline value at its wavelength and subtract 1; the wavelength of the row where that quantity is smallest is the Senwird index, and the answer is 5889.90 Ang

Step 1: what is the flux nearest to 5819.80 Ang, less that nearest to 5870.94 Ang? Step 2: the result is -1.7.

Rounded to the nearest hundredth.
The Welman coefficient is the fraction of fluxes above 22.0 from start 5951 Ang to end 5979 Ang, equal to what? 0.70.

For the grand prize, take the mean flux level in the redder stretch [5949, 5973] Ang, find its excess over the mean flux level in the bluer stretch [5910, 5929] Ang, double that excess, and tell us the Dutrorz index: 1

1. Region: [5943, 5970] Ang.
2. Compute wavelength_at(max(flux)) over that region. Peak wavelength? 5960.85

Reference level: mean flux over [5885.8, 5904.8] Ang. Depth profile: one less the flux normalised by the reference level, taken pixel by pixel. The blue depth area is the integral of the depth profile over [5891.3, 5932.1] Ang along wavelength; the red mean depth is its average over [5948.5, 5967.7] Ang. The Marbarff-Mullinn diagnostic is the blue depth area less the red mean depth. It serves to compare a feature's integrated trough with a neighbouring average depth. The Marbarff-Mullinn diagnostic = -4.5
